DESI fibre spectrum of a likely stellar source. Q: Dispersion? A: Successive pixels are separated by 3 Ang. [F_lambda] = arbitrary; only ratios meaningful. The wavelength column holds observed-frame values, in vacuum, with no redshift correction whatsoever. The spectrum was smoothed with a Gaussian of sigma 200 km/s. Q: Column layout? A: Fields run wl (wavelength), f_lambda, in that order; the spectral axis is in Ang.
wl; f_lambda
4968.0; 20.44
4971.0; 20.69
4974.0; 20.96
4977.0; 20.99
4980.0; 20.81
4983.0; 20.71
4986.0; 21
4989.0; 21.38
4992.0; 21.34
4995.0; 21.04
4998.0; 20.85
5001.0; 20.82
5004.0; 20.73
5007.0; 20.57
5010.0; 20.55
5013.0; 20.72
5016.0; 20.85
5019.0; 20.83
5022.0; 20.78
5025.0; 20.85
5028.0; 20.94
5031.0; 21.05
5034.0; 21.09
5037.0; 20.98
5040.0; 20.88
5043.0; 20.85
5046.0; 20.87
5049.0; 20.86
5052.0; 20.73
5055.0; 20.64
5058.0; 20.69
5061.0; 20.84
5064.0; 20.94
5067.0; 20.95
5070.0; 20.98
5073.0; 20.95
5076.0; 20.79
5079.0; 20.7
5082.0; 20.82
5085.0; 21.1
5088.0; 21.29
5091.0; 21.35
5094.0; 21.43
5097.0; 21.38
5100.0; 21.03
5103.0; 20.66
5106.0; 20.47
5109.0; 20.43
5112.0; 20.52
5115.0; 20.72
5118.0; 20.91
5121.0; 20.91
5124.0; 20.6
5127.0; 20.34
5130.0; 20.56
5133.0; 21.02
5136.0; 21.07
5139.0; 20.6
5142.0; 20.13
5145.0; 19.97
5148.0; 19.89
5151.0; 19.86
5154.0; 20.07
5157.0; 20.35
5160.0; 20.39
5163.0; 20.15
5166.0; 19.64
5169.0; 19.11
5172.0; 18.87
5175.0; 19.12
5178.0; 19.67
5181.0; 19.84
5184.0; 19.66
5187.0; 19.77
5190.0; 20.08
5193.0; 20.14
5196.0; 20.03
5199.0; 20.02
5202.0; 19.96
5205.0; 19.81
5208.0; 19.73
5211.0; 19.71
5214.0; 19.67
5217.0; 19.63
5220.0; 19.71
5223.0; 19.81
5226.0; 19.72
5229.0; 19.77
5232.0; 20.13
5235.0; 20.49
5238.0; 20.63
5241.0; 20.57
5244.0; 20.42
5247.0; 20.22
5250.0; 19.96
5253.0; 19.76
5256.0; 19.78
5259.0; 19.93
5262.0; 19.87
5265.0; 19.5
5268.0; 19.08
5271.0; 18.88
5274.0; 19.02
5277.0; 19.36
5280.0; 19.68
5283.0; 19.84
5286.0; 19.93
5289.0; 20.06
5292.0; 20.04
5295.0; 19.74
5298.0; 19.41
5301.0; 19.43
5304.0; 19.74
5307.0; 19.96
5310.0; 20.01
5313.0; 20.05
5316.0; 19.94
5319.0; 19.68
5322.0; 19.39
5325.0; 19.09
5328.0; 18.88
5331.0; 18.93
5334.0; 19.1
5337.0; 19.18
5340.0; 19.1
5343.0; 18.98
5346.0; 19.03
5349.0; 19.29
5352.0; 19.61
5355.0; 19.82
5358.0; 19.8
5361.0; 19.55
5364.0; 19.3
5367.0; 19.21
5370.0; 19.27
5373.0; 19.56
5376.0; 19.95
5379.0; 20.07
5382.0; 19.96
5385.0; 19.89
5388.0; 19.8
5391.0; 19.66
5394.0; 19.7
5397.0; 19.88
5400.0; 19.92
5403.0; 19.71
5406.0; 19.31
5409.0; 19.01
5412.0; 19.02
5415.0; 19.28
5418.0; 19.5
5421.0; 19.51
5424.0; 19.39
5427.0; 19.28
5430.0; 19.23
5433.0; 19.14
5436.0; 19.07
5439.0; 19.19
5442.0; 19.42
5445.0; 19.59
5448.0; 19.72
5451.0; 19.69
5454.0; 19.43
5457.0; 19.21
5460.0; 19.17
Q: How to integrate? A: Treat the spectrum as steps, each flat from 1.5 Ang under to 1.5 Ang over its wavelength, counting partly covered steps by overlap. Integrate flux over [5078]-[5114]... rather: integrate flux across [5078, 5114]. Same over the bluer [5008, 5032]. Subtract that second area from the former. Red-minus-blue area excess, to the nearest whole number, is 254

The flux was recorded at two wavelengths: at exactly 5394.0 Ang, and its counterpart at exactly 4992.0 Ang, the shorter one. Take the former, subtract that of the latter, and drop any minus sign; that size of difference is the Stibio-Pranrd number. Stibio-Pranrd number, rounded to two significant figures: 1.6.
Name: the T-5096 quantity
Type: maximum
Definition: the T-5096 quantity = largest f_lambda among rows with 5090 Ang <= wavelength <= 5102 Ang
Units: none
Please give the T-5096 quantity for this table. 21.43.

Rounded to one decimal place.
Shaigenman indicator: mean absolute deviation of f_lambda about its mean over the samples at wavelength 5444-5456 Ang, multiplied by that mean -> 1.9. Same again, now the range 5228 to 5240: 6.2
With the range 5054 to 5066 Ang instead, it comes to 2.3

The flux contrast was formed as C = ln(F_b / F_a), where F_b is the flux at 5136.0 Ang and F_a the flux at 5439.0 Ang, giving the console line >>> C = 0.09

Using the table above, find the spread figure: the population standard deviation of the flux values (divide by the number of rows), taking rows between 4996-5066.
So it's 0.13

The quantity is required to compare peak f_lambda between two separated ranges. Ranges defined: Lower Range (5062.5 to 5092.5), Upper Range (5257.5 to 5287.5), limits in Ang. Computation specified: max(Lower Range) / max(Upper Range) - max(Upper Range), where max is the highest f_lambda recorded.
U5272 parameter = -18.9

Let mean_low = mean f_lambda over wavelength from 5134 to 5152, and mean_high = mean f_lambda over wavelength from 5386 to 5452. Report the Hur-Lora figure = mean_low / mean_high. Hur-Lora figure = 1.04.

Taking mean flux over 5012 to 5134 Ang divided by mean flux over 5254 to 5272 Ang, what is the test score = 1.07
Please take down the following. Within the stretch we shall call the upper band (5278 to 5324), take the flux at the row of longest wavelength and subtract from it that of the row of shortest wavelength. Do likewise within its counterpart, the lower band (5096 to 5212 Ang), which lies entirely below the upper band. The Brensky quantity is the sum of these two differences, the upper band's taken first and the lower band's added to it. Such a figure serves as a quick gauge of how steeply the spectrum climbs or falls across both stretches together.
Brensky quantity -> -2.0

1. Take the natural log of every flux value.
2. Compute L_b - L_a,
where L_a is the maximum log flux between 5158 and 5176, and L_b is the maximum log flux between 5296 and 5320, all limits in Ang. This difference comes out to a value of -0.017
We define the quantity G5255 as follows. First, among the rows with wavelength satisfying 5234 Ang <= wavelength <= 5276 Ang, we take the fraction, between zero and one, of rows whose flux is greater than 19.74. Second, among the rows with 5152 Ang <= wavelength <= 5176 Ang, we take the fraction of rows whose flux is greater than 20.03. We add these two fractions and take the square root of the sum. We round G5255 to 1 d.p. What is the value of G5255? 1.1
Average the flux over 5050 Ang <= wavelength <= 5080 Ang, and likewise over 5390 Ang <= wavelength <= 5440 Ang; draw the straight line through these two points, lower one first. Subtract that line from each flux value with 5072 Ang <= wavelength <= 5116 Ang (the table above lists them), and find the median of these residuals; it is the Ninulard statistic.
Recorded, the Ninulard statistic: 0.10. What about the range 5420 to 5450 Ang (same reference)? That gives -0.02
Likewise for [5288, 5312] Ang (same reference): 0.00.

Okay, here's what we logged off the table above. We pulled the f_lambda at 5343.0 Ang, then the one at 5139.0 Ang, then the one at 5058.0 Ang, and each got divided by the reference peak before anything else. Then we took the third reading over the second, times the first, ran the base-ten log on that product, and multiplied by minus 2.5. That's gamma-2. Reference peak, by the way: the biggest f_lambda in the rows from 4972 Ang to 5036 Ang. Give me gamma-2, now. 0.12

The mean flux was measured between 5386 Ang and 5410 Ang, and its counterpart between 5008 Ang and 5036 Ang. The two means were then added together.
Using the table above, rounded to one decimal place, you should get 40.5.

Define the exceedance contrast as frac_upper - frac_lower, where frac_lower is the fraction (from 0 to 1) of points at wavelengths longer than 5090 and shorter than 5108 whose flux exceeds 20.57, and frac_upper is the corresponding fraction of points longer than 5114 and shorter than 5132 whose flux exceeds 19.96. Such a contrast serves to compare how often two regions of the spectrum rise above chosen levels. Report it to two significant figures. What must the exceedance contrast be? 0.17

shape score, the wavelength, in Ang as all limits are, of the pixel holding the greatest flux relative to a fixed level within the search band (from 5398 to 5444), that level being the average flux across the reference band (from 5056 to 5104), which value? 5400.0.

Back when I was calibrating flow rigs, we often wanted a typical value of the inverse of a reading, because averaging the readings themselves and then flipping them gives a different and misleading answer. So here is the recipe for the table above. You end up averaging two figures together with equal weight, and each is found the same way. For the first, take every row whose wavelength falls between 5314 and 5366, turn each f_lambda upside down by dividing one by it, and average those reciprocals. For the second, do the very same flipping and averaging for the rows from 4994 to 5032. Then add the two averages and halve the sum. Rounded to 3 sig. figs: 0.0499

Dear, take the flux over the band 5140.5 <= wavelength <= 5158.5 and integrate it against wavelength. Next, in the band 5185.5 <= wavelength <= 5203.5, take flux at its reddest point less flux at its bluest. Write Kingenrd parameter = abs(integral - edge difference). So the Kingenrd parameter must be 361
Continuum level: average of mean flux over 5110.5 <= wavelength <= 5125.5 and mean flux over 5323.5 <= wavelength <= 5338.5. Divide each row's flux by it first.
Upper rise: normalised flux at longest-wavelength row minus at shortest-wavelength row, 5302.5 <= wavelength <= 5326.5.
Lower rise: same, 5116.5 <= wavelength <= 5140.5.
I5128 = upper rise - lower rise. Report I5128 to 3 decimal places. -0.017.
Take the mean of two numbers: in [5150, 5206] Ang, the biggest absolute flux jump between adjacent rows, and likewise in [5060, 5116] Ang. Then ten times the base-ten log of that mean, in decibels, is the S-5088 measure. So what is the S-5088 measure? -3.4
